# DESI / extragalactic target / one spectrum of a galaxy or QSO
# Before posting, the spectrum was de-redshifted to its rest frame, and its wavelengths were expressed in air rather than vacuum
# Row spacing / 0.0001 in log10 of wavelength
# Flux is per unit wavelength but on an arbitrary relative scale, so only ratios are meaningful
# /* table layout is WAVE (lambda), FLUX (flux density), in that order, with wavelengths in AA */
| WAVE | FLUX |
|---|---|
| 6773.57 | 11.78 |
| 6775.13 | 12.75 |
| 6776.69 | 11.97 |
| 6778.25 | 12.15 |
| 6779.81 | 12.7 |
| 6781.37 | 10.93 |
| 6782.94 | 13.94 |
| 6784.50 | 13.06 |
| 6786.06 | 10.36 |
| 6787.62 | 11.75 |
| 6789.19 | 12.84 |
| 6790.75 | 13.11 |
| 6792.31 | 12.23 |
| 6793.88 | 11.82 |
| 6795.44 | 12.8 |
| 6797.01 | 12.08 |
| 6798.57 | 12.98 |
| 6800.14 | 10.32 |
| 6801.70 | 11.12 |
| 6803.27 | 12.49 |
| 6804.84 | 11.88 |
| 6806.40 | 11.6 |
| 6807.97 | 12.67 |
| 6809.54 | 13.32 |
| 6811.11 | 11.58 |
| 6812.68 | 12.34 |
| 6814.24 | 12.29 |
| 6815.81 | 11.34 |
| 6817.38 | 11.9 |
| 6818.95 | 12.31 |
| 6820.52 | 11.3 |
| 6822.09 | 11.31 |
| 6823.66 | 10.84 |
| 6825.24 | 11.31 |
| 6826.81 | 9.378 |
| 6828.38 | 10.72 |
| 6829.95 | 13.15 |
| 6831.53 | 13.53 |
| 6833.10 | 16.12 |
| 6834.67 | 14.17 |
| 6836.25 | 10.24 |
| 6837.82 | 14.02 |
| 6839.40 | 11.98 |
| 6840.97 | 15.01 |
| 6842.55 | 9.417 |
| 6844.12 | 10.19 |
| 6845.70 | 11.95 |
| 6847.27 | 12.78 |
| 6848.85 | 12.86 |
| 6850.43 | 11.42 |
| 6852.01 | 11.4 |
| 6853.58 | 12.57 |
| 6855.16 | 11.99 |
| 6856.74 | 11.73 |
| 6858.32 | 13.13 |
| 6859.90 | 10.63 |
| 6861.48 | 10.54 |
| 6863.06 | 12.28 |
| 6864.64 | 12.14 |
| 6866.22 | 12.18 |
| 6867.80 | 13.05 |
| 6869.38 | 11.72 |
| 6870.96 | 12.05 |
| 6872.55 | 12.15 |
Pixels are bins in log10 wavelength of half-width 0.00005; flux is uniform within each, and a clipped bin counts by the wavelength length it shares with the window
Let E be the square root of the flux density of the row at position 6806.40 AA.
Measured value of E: 3.4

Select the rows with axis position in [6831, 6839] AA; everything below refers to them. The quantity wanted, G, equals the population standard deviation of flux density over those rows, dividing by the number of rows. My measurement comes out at 1.9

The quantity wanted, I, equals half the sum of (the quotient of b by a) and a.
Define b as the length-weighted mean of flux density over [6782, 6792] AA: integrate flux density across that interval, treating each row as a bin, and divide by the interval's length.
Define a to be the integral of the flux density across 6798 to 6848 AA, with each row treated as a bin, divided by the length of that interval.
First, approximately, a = 12.0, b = 12.5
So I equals 6.54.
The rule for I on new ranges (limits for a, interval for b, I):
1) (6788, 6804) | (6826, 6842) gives 6.61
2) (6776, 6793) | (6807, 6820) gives 6.64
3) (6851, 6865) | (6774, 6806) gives 6.42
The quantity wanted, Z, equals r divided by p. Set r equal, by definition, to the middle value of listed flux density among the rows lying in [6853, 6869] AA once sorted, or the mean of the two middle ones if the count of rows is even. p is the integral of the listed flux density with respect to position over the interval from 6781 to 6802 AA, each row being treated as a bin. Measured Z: 0.048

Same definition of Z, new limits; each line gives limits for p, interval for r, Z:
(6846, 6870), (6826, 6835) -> 0.046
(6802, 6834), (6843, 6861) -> 0.031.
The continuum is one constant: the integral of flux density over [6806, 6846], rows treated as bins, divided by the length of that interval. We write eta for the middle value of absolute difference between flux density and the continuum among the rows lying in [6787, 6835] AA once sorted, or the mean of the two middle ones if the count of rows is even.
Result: 0.8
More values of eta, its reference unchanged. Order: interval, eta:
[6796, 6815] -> 0.5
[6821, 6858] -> 1.1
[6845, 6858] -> 0.6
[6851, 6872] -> 0.4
